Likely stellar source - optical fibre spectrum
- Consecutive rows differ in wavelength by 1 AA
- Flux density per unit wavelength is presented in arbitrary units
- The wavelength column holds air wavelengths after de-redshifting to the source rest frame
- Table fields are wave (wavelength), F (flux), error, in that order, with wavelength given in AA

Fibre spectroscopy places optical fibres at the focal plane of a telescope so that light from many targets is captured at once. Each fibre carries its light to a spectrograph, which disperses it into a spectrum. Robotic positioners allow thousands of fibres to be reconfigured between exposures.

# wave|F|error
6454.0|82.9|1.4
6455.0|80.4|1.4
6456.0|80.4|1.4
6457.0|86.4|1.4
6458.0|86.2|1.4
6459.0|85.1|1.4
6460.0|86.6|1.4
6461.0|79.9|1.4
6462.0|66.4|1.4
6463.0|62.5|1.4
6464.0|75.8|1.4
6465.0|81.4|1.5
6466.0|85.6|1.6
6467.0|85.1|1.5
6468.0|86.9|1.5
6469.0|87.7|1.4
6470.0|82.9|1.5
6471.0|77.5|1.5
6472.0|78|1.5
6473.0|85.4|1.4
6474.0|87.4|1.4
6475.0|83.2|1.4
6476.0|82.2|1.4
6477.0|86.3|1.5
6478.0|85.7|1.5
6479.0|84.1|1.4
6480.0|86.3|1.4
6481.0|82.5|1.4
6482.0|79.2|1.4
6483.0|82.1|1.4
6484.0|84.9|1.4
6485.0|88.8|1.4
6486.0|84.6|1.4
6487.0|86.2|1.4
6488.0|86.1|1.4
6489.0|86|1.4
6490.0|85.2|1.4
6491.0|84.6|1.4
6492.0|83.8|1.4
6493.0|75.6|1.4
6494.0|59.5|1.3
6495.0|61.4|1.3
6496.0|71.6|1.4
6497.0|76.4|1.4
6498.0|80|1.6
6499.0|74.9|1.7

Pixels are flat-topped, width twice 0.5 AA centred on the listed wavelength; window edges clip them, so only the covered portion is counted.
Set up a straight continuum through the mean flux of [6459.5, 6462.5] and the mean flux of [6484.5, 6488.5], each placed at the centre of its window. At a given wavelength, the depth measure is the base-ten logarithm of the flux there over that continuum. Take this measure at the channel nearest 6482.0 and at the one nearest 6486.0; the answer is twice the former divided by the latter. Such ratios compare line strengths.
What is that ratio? 7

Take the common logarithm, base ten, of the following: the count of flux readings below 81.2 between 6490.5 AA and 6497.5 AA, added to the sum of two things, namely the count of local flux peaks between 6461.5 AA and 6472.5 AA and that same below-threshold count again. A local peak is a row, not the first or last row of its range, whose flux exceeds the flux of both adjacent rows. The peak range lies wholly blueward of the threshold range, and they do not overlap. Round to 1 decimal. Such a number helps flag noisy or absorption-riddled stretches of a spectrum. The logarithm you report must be 1.1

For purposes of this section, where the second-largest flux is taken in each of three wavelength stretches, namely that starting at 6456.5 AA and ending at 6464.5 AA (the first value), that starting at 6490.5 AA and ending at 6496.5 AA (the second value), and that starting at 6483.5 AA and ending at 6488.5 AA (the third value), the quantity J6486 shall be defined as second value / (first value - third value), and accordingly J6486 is 419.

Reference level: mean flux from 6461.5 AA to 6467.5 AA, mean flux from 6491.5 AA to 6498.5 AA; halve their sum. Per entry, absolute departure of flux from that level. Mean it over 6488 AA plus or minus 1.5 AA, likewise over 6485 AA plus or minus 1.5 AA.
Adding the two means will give 23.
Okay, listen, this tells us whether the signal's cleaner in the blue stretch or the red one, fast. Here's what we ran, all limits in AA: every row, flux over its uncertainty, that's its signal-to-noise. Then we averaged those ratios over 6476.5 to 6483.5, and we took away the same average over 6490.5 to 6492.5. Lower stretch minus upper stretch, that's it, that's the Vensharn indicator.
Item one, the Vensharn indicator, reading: -1.5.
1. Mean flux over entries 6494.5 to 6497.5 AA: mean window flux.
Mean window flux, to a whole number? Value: 70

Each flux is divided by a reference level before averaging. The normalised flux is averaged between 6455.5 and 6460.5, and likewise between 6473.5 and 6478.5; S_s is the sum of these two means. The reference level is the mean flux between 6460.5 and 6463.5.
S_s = 2.44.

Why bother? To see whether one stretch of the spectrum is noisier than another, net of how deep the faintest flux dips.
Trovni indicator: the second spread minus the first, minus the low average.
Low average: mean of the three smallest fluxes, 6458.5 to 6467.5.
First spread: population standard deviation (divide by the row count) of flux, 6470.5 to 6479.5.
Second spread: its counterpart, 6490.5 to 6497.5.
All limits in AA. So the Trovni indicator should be -62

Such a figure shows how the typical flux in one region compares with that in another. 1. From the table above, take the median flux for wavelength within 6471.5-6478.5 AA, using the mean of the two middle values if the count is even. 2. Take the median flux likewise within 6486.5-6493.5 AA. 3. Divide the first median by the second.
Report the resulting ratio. 1.00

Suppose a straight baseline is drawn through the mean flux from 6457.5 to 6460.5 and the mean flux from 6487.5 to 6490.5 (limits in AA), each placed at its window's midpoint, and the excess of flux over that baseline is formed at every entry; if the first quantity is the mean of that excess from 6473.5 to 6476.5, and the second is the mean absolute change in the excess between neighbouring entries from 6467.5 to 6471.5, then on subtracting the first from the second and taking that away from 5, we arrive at -0.3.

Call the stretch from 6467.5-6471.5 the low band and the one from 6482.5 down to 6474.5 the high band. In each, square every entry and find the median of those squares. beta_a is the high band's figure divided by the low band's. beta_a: 0.97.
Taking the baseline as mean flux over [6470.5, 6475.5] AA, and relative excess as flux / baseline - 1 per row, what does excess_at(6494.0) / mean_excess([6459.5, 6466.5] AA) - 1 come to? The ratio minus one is 3.2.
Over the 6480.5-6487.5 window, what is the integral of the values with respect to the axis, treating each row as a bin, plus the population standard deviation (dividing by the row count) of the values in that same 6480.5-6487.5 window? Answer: 591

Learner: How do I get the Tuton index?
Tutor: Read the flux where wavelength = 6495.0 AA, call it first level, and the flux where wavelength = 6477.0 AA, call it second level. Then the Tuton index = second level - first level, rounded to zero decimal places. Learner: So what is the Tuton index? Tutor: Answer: 25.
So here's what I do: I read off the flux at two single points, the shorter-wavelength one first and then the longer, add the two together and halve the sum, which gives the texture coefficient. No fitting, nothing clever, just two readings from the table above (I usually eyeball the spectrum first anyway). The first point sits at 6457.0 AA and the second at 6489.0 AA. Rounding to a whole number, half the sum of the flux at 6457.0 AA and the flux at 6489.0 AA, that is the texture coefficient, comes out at 86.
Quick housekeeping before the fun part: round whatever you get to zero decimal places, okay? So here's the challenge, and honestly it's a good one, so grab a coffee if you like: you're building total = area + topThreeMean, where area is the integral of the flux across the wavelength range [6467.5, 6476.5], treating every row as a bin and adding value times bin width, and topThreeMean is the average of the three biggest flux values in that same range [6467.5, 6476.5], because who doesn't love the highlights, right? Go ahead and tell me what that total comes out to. 839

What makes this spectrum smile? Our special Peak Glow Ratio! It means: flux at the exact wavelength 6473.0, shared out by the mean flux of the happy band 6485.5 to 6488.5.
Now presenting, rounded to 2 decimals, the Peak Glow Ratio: 1.00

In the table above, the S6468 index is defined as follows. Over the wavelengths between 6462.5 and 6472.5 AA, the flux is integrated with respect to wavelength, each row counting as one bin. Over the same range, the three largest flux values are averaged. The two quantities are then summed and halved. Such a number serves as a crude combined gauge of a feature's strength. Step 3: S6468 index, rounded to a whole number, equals 445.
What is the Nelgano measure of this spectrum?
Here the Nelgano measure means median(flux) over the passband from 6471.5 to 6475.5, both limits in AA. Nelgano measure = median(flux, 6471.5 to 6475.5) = 84.3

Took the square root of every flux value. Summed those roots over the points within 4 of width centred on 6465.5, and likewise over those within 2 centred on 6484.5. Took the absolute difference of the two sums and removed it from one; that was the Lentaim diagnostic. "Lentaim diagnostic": -17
